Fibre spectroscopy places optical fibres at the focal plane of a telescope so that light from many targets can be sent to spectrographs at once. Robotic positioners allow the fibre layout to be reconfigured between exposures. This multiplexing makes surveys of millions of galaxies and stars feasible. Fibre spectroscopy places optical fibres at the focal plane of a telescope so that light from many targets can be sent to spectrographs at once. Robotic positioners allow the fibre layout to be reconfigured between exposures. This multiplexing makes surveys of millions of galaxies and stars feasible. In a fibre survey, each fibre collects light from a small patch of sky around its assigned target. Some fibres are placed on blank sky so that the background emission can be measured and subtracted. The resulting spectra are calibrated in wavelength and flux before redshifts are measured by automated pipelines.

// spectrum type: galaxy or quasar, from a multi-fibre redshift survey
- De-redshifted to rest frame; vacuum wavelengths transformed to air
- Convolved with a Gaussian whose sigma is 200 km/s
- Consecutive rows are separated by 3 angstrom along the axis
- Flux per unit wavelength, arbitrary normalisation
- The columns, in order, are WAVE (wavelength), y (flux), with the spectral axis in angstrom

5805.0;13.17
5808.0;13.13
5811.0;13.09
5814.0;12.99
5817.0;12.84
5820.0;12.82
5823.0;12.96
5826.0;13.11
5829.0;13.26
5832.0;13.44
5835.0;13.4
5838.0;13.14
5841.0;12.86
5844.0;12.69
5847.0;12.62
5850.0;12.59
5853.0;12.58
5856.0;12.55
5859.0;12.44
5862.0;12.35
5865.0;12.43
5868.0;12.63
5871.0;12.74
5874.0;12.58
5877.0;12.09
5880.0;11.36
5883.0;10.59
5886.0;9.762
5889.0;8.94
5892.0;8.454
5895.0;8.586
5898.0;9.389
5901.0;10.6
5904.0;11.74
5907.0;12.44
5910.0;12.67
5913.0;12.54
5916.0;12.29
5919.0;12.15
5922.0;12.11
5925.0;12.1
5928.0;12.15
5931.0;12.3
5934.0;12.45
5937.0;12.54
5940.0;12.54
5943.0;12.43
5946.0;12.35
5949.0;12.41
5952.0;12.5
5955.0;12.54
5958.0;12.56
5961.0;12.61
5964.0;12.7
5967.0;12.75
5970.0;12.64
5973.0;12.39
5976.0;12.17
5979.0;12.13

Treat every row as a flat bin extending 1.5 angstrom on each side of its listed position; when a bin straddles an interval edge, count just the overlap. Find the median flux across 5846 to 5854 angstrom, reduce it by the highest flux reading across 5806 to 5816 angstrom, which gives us -0.5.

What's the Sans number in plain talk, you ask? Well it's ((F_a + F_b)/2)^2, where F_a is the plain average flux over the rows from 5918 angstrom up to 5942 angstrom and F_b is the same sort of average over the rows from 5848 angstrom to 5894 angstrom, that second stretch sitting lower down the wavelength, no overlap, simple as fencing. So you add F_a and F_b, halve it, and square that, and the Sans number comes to 143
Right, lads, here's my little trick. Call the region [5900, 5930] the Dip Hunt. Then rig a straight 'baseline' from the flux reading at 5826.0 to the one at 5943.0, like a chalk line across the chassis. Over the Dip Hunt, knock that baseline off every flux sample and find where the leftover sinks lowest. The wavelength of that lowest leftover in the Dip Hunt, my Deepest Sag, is 5901.0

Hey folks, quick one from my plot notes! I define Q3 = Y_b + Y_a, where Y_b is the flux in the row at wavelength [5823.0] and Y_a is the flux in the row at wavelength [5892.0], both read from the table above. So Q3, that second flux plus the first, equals 21.4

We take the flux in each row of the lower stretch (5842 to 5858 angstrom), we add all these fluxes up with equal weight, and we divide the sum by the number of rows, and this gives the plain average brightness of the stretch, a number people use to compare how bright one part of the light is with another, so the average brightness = 12.6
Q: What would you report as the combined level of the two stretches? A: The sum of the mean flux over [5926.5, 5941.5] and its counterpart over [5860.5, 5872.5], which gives 24.9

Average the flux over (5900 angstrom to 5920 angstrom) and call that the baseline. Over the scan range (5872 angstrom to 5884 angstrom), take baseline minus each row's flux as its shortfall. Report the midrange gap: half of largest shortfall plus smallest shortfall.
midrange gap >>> 0.5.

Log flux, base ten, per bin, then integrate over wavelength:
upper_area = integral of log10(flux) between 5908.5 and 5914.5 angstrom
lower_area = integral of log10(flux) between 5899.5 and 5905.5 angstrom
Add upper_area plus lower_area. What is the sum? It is 12.9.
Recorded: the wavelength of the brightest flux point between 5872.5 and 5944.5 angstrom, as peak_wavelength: 5910.0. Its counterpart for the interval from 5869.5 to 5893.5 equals 5871.0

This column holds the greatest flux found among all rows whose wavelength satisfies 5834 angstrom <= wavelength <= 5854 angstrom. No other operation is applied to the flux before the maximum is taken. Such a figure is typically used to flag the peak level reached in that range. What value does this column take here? 13.4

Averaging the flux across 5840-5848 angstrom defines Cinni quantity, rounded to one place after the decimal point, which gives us 12.7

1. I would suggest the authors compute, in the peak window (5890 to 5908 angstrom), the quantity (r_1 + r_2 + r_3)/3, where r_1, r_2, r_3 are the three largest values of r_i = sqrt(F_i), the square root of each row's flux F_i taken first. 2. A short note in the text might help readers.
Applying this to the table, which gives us 3.40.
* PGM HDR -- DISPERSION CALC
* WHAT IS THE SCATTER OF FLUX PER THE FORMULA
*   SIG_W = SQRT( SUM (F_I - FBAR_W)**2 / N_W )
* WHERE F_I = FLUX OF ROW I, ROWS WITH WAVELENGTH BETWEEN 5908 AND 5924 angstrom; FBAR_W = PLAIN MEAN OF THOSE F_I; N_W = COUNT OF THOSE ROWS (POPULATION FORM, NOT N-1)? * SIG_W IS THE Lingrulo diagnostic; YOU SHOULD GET 0.219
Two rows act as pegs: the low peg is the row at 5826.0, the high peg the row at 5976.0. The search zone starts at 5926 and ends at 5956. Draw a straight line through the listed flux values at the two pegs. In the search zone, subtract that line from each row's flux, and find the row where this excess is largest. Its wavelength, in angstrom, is 5955.0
